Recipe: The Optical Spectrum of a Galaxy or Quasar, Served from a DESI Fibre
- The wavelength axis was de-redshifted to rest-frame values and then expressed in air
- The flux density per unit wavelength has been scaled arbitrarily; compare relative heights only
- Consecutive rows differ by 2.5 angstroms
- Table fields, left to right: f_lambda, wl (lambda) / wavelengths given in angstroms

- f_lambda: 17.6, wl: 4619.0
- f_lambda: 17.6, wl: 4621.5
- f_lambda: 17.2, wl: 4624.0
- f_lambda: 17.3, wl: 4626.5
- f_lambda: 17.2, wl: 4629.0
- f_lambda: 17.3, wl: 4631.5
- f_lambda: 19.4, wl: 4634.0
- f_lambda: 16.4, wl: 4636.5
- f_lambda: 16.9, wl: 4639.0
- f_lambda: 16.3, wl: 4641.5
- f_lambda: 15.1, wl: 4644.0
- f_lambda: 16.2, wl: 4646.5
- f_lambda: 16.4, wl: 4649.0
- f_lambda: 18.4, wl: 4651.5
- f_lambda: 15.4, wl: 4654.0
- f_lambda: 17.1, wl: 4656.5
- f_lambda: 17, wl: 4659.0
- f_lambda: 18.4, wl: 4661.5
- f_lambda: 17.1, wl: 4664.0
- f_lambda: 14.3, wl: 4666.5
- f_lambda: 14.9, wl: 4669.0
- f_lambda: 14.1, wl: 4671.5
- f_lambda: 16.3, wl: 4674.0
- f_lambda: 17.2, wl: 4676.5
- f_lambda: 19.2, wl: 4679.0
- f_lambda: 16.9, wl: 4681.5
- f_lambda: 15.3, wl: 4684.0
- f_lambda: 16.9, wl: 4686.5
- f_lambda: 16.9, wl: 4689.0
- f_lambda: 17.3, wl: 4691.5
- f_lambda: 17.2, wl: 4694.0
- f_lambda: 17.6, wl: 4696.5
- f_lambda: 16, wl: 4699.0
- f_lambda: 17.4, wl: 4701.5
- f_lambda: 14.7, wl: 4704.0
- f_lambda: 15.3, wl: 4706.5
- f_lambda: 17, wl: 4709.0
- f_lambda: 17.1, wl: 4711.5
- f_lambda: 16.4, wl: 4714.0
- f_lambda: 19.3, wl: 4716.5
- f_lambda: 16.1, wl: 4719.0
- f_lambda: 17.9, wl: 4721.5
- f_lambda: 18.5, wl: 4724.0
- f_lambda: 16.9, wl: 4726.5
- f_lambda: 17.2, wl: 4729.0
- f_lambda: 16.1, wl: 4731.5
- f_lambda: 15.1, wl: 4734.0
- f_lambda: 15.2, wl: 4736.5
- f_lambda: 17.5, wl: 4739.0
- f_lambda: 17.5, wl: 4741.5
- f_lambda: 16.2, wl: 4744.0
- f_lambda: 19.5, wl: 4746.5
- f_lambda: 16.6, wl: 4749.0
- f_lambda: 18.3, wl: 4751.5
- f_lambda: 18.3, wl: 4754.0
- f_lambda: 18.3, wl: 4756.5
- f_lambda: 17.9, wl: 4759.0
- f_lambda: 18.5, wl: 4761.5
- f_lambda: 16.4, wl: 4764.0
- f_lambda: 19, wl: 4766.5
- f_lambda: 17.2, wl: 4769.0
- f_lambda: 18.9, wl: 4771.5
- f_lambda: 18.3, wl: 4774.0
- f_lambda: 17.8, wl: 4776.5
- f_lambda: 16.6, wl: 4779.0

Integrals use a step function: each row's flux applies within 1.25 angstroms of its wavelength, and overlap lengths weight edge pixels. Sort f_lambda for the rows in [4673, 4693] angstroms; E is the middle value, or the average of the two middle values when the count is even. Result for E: 16.9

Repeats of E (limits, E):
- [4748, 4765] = 18.3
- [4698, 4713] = 16.5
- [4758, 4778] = 18.1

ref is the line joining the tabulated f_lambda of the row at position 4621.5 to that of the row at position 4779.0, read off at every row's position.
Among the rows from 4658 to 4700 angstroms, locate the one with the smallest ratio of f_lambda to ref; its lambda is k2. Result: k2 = 4671.5 angstroms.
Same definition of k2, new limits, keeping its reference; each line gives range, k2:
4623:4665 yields 4644.0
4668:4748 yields 4671.5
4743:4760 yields 4744.0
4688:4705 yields 4704.0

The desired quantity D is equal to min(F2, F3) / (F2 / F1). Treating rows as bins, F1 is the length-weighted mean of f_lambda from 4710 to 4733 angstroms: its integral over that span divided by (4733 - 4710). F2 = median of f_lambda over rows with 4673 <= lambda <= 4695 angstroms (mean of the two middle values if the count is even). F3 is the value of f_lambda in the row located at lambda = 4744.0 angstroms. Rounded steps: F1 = 17.3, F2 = 16.90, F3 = 16.2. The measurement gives 16.5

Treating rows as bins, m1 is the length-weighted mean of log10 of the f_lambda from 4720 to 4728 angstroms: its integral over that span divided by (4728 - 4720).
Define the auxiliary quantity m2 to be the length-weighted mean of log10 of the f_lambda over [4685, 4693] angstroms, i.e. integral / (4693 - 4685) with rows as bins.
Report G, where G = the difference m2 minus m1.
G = -0.018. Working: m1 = 1.25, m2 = 1.23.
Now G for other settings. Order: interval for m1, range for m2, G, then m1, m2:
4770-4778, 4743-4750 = -0.019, 1.26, 1.24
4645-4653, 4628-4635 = 0.026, 1.23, 1.25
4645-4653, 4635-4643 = -0.008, 1.23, 1.22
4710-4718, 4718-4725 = 0.000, 1.24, 1.24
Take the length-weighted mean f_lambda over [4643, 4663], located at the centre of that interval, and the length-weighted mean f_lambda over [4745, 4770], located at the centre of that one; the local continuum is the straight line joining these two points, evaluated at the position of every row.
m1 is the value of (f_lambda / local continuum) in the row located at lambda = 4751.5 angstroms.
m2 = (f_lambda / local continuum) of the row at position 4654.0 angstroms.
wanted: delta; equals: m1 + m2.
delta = 1.94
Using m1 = 1.02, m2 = 0.92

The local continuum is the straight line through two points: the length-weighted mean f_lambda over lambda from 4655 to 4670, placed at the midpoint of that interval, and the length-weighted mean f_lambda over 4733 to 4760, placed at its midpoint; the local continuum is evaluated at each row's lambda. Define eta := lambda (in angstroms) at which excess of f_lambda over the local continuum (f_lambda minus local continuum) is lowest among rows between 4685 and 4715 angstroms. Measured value 4704.0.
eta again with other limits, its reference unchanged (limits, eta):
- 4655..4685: 4671.5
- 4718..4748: 4734.0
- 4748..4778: 4764.0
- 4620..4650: 4644.0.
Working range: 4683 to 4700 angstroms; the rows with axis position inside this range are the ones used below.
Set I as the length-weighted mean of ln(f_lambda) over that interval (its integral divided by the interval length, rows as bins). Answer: 2.819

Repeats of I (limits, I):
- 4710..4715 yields 2.820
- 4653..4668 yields 2.803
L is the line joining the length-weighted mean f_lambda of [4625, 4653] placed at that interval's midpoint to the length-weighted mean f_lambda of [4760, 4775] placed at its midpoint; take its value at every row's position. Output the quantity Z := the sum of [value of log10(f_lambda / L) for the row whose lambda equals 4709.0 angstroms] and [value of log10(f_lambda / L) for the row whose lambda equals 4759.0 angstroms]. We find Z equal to -0.016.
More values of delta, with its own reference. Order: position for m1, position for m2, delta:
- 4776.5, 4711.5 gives 1.96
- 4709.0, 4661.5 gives 2.07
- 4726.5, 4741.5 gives 1.94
